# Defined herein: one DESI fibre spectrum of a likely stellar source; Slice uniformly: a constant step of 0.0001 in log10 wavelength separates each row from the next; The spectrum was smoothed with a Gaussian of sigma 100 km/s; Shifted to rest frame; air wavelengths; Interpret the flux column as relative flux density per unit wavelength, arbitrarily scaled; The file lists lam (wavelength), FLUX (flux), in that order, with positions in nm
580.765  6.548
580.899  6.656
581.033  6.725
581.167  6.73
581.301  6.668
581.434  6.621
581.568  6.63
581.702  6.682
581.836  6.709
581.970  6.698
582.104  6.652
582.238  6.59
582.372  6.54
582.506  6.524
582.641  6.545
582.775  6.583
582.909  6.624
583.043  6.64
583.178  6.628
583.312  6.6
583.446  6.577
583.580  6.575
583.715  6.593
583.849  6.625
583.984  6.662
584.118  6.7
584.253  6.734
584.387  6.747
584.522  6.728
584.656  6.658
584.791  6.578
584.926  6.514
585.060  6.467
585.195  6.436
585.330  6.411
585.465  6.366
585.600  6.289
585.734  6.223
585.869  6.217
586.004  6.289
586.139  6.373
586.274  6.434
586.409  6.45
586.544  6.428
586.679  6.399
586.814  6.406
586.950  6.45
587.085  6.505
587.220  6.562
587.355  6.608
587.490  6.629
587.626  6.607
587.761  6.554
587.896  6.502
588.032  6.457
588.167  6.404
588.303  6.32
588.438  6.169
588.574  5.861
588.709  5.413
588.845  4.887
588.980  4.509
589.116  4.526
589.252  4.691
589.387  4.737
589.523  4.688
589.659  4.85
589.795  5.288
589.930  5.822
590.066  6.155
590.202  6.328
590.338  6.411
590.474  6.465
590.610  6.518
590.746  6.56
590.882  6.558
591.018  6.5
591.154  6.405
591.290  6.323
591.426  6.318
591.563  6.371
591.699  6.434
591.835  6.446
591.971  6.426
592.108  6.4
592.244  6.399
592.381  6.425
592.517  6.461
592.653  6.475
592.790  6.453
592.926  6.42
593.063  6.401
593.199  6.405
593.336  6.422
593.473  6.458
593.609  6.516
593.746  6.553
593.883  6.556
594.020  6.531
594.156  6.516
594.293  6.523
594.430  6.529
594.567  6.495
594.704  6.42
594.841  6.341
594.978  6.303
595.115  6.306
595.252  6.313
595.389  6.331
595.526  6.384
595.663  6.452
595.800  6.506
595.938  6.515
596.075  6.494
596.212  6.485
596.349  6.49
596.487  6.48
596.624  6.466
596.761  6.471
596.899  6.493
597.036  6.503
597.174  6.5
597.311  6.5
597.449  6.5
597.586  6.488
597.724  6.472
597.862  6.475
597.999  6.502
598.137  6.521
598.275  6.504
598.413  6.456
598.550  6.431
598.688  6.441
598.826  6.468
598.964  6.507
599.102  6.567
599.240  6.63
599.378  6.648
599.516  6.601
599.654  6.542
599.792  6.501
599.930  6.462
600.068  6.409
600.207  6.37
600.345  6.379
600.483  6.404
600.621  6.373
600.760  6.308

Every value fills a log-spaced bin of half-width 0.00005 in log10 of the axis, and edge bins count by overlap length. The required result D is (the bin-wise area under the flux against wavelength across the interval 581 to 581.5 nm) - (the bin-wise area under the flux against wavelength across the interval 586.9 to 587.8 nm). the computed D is -2.6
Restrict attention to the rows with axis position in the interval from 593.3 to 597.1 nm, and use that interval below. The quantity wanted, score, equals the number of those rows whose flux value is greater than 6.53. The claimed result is 3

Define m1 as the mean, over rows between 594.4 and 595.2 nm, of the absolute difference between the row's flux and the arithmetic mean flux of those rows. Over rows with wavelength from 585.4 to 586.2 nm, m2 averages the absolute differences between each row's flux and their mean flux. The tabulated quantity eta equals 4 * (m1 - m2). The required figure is 0.12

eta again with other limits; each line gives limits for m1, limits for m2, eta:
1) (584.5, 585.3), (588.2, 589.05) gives -2.00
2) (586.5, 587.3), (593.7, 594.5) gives 0.15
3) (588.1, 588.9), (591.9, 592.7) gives 1.75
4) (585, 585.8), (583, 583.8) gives 0.21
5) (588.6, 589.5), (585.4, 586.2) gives 0.75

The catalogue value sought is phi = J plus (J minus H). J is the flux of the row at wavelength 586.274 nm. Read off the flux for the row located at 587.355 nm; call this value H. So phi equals 6.26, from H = 6.608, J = 6.434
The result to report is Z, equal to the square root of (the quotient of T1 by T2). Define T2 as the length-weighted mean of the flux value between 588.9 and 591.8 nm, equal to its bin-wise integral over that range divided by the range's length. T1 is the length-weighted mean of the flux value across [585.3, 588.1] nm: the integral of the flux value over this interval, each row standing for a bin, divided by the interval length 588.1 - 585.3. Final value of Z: 1.05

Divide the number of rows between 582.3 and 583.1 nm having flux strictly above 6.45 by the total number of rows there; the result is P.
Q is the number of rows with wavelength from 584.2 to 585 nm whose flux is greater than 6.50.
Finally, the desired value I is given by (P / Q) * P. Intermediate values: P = 1.0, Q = 6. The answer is 0.17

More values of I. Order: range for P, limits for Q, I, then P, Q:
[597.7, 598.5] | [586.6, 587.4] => 0.33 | 1.0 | 3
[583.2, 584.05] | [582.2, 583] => 0.17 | 1.0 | 6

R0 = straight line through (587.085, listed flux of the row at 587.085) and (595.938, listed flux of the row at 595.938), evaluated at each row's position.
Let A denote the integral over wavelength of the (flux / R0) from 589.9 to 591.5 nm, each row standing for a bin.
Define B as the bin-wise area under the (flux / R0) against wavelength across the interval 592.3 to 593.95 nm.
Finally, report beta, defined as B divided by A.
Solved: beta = 1.04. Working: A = 1.57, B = 1.637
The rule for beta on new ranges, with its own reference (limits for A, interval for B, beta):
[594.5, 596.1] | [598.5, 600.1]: 1.02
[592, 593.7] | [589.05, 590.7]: 0.84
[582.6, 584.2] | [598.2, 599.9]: 1.04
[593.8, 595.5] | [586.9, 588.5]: 0.95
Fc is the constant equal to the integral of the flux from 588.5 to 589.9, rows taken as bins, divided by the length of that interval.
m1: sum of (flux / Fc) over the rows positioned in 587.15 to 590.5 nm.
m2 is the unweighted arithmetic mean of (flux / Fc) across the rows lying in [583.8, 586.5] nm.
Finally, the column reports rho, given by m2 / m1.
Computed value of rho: 0.045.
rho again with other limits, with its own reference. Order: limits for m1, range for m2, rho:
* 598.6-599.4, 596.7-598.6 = 0.165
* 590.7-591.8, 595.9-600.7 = 0.126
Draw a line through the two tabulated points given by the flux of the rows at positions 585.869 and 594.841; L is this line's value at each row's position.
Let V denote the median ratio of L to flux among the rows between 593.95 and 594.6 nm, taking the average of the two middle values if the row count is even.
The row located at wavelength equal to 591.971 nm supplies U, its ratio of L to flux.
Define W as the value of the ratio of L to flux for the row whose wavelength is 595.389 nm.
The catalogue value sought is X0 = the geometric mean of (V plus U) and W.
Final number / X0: 1.40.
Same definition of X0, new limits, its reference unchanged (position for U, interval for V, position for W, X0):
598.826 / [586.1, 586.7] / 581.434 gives 1.35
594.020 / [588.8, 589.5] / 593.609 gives 1.50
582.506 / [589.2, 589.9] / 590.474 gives 1.48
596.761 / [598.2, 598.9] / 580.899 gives 1.35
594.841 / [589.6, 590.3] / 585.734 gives 1.44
